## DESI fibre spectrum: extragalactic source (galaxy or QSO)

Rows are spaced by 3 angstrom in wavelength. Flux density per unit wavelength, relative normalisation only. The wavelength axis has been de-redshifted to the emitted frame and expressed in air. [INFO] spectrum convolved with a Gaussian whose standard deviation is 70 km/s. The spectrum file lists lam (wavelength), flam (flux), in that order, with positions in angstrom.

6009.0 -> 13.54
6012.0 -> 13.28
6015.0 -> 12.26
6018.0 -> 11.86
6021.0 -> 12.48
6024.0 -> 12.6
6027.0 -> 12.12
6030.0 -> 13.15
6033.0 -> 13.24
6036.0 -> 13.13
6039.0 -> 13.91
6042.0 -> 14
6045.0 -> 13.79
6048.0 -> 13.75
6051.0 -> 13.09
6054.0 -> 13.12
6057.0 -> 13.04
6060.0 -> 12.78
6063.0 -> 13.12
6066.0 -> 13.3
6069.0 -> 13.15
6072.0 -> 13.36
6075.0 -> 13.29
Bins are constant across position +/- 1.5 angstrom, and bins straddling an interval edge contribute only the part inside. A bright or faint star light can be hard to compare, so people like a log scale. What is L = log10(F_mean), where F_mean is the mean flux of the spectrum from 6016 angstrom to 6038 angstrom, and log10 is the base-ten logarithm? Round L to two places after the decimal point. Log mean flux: 1.10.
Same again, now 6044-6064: 1.12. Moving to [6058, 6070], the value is 1.12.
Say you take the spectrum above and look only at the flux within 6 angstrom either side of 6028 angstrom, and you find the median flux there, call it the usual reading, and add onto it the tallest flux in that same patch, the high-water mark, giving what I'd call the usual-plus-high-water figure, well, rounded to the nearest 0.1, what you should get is 26.1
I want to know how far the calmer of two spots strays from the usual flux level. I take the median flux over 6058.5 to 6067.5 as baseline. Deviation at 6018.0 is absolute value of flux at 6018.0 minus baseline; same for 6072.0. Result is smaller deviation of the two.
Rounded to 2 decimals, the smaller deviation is 0.24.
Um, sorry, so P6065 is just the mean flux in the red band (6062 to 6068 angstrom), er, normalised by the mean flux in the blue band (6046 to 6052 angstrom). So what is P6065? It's 0.98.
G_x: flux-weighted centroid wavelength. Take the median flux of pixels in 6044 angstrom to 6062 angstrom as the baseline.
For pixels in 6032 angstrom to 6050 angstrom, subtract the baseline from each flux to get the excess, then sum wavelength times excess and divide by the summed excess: 6042.7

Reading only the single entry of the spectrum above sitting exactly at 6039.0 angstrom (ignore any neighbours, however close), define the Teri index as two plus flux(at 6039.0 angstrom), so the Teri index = 15.9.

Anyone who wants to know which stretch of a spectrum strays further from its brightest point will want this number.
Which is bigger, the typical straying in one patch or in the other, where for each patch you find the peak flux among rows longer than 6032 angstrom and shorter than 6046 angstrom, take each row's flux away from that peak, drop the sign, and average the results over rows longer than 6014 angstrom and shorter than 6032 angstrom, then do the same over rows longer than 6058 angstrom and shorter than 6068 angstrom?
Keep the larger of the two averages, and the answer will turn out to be 1.6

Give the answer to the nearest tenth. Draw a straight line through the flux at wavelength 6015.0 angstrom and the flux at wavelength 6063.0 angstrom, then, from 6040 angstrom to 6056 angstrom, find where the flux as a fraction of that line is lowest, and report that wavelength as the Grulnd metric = 6054.0 angstrom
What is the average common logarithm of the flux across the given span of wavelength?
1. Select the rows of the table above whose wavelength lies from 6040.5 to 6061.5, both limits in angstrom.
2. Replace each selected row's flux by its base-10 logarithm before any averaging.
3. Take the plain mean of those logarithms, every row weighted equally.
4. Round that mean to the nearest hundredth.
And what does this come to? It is 1.13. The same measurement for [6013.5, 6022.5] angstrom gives 1.09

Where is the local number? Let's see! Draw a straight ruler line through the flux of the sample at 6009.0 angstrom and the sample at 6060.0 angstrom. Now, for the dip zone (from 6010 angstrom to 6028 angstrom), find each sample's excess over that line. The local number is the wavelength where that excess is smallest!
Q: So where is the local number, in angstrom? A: 6018.0 angstrom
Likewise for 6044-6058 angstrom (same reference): 6051.0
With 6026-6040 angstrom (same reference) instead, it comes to 6027.0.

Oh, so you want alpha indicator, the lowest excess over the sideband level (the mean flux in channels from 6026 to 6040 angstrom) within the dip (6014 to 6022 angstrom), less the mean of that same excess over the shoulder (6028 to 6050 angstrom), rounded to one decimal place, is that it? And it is -1.7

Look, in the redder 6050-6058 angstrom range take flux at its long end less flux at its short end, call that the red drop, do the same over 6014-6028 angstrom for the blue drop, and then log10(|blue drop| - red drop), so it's -0.72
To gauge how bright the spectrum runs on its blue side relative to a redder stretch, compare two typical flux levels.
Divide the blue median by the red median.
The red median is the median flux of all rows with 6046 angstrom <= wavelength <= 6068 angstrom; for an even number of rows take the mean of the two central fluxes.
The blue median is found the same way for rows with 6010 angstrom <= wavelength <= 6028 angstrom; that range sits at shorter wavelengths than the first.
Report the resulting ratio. 0.94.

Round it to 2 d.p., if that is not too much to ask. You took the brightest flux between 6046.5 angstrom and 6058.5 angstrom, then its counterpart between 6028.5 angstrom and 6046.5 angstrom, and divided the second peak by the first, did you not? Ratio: 1.02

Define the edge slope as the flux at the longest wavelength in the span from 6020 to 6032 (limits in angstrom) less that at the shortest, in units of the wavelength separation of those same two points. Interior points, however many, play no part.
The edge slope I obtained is 0.07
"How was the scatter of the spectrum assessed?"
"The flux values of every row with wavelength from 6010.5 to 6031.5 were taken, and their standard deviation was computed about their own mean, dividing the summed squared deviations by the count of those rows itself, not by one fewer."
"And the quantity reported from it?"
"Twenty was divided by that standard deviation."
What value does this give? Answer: 41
